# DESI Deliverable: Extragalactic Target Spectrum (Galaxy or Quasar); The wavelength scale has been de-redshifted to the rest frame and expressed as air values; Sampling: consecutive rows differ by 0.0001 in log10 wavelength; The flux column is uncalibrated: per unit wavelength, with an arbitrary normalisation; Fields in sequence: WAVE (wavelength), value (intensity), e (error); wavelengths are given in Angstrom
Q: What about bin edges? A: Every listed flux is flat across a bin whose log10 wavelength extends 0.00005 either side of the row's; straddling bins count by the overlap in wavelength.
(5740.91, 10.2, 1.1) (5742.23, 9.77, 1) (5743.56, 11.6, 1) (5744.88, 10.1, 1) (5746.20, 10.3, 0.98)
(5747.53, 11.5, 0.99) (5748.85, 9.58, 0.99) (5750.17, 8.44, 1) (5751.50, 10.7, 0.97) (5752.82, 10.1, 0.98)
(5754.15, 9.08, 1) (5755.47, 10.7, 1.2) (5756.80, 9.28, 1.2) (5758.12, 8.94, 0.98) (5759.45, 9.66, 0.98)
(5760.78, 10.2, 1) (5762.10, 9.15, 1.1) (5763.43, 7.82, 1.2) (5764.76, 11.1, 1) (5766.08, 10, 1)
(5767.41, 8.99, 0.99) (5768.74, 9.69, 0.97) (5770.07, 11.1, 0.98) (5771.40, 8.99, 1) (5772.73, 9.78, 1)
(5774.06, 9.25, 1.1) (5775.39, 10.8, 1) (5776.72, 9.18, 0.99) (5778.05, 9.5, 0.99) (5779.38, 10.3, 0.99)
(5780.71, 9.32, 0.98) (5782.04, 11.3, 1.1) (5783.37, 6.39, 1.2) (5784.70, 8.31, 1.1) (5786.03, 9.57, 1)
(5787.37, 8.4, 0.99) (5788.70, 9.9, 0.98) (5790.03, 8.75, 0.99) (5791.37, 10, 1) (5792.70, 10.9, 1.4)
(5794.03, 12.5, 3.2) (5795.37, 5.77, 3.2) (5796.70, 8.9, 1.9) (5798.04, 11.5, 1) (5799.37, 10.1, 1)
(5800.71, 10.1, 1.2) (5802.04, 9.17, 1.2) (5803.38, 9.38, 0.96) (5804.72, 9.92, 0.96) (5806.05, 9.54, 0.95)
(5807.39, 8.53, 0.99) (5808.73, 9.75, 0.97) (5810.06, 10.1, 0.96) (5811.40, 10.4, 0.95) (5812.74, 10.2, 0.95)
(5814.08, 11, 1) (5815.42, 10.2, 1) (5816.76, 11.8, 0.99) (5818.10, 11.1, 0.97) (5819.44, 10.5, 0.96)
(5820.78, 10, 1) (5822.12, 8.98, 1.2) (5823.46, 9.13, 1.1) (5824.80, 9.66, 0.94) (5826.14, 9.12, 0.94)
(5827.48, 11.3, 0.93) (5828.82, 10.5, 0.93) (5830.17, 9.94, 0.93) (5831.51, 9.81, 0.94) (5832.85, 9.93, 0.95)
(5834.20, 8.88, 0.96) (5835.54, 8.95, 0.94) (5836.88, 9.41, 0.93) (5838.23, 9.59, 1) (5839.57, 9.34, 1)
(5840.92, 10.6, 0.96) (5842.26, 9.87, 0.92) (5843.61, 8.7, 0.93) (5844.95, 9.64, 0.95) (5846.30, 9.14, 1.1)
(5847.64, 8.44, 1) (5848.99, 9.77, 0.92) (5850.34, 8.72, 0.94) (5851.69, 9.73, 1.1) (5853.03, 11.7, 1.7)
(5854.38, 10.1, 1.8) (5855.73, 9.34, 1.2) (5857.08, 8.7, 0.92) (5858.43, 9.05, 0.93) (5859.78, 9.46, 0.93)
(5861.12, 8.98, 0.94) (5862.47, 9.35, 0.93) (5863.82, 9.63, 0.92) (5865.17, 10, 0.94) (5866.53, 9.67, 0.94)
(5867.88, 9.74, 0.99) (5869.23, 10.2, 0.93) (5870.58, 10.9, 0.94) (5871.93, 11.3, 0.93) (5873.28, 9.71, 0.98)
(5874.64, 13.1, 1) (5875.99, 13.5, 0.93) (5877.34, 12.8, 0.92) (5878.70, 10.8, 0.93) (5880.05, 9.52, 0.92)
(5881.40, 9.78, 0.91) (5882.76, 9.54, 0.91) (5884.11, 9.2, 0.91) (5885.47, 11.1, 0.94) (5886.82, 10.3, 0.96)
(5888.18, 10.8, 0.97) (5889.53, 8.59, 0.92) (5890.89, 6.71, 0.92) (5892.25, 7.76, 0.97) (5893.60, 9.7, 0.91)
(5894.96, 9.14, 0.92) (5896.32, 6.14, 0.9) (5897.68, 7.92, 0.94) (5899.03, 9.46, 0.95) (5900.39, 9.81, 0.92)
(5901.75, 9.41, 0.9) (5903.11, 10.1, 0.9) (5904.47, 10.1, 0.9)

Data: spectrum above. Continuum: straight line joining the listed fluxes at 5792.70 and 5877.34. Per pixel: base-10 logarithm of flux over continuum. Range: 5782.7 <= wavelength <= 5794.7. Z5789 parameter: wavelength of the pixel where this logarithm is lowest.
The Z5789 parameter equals 5783.37 Angstrom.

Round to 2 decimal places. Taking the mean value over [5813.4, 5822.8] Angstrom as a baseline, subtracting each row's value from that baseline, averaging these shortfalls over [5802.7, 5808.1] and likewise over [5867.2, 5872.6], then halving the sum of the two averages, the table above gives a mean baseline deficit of 0.57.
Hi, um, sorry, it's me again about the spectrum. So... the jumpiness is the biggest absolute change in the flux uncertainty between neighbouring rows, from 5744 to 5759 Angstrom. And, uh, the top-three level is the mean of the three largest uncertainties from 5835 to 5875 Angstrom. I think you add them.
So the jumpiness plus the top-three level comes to 1.8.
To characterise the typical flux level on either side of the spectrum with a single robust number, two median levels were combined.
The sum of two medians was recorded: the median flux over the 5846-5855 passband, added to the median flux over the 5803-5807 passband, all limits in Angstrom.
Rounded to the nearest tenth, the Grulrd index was 19.3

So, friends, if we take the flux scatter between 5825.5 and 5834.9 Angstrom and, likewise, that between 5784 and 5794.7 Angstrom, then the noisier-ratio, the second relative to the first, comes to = 1.7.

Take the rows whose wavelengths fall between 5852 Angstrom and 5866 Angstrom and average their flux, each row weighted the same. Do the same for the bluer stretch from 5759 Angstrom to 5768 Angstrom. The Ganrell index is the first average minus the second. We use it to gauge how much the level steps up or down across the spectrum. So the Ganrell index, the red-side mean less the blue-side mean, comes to 0.1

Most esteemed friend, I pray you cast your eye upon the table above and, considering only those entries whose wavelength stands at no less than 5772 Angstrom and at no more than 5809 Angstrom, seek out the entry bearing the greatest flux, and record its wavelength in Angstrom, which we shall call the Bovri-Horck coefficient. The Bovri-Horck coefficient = 5794.03 Angstrom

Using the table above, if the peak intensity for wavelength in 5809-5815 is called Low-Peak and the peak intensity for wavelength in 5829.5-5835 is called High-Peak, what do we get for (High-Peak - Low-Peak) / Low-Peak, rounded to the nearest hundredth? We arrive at -0.10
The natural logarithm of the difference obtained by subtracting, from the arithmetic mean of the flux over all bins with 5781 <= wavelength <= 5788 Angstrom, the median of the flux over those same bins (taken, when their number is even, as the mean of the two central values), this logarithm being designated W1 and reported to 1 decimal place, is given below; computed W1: -0.9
